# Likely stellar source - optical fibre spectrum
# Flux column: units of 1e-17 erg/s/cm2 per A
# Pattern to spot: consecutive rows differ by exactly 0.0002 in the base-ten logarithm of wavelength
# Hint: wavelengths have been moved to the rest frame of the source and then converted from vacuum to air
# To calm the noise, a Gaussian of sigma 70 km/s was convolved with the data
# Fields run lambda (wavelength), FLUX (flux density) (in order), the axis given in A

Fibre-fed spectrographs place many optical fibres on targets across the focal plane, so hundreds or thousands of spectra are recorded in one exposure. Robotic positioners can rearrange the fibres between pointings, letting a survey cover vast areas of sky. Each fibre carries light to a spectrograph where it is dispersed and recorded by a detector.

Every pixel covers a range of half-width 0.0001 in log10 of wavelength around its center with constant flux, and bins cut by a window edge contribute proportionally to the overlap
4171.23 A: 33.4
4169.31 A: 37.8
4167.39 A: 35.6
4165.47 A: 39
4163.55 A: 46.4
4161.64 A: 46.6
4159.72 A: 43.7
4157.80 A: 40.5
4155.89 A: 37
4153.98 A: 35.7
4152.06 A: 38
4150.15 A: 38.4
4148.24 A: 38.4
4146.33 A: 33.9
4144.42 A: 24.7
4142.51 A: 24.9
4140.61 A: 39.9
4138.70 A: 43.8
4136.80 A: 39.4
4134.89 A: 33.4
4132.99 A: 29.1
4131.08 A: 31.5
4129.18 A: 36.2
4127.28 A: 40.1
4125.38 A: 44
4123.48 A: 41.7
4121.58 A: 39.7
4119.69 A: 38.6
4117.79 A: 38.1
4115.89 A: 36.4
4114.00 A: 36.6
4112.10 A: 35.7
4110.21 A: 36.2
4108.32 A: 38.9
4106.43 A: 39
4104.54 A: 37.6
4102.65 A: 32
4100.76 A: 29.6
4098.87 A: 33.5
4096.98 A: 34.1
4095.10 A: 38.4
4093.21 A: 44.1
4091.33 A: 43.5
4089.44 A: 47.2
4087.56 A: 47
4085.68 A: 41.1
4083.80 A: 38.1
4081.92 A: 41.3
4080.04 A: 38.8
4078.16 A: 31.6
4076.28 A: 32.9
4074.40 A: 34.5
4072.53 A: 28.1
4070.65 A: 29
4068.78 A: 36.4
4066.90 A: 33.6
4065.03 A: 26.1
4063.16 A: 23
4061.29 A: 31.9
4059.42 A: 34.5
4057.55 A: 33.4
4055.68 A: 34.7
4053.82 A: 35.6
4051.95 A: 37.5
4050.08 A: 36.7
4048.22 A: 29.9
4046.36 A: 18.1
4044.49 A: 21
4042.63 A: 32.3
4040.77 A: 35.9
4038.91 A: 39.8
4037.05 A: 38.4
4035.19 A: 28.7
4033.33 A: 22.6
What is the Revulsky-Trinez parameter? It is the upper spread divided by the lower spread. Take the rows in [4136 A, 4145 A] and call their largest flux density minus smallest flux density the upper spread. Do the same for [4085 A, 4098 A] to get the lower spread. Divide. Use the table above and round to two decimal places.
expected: 1.46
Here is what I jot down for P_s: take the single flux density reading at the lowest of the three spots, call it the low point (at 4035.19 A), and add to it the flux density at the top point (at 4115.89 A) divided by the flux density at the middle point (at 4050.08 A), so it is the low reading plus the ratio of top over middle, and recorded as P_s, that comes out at 29.7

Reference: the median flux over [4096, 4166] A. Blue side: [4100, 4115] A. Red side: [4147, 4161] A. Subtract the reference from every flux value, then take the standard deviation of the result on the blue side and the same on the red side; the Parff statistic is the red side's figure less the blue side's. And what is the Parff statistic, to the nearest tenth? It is -0.7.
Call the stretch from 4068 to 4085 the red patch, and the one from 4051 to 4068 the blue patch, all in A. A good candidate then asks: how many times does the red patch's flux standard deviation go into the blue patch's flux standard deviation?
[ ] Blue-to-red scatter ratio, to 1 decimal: 1.0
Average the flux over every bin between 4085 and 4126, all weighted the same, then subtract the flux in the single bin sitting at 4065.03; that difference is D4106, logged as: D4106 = 13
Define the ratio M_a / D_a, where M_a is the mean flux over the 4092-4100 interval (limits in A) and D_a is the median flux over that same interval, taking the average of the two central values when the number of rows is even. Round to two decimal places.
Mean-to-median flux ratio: 1.04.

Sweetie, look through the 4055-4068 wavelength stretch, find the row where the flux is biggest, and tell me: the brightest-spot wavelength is 4055.68 A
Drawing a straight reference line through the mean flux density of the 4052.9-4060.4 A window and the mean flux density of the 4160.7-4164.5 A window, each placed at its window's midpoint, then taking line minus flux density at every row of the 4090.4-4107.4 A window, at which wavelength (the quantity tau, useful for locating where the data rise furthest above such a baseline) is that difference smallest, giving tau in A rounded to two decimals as 4093.21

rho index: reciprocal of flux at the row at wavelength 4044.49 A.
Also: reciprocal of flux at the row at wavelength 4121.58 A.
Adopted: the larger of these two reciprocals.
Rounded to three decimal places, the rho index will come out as 0.048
